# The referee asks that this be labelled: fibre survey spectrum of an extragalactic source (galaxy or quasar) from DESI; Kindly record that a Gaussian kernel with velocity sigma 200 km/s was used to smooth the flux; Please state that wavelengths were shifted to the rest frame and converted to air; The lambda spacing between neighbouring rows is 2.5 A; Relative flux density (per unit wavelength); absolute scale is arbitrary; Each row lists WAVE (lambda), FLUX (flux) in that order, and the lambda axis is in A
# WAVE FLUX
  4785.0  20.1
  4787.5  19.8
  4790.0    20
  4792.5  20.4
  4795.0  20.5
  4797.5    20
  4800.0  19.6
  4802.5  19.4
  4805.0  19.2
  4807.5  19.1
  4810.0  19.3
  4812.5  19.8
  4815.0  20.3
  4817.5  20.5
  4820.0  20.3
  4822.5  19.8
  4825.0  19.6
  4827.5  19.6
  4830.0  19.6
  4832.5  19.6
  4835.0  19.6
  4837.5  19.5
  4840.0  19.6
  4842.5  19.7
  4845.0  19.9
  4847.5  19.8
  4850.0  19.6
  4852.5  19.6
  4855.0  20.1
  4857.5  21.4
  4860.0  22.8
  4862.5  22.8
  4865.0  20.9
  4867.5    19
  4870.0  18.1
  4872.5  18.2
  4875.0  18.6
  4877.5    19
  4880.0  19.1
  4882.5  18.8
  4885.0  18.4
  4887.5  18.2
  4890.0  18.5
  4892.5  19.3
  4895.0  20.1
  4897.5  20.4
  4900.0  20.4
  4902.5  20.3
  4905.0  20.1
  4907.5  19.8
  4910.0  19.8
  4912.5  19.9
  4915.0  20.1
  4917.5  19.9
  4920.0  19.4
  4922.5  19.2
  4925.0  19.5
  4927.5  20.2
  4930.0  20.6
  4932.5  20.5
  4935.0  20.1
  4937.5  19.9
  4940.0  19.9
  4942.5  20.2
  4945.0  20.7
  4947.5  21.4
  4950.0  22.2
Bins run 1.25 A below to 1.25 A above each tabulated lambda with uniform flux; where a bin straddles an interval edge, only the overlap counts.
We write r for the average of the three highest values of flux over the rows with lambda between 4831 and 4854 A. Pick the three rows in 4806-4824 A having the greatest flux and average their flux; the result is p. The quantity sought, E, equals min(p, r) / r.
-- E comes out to 1.000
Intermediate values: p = 20.4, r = 19.8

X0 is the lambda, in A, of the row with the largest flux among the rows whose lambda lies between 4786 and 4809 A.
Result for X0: 4795.0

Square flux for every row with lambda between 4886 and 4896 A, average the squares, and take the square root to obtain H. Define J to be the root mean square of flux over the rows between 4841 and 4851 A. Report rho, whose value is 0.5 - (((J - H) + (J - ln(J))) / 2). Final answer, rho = -8.24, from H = 19.0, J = 19.8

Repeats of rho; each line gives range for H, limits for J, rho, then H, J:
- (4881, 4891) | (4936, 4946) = -8.94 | 18.5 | 20.2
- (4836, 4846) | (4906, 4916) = -8.07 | 19.7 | 19.9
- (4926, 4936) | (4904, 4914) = -7.73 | 20.4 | 19.9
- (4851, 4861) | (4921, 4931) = -7.38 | 21.0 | 19.9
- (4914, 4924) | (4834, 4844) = -7.79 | 19.7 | 19.6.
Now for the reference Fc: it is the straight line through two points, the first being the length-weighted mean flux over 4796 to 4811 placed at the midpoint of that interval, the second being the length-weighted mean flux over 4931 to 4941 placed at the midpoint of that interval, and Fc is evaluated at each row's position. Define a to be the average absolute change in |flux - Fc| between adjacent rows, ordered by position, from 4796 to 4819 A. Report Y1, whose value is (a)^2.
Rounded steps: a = 0.23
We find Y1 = 0.05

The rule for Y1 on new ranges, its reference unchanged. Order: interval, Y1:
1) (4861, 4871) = 1.13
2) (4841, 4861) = 0.22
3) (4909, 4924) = 0.03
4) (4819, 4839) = 0.02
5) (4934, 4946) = 0.05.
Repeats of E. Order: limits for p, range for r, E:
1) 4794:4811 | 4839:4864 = 0.897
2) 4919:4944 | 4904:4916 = 1.000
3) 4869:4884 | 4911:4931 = 0.934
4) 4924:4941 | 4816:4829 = 1.000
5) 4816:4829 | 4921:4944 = 0.989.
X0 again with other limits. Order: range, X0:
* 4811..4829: 4817.5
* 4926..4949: 4947.5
